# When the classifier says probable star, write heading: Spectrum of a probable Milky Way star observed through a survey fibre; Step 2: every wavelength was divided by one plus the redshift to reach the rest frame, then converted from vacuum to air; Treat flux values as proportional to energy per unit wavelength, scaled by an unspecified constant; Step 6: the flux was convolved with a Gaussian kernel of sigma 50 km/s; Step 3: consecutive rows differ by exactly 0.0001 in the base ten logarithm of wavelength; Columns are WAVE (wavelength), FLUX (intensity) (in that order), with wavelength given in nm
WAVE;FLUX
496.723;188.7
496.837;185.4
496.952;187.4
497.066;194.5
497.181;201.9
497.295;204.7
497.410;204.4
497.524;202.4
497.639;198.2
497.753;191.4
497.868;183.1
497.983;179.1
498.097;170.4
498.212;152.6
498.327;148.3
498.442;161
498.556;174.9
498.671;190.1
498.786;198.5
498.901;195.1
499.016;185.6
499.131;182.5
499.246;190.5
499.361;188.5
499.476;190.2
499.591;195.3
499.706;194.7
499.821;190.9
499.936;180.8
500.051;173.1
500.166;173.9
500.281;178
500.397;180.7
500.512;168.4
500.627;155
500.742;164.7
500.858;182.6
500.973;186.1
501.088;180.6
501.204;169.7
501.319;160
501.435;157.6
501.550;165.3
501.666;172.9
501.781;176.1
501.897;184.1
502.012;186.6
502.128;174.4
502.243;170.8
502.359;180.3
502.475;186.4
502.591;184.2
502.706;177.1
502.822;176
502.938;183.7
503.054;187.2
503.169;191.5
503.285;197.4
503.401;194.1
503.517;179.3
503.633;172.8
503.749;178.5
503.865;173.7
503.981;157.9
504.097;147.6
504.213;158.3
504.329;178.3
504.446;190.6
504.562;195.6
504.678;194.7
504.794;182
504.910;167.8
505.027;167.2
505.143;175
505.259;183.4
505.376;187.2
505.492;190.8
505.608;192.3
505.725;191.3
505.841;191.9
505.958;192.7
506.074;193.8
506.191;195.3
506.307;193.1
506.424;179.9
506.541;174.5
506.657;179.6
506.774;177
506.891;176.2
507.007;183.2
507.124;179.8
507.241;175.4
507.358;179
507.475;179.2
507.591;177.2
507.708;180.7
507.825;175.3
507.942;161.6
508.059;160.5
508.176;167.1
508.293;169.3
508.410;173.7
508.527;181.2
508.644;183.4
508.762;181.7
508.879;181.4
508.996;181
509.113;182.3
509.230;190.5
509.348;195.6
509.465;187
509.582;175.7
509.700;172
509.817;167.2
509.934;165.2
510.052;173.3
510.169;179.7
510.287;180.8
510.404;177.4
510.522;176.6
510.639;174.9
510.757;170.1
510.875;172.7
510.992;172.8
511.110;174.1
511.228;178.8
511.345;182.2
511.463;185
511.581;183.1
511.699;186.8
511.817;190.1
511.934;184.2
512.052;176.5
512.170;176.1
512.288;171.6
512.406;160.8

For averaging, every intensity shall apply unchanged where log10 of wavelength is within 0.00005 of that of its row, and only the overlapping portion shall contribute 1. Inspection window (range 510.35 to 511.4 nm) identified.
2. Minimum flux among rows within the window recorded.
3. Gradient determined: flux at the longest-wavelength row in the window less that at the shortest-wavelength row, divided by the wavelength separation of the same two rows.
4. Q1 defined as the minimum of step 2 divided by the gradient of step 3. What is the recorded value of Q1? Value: 33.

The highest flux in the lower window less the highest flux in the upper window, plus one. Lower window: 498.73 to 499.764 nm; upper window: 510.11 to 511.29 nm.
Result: 19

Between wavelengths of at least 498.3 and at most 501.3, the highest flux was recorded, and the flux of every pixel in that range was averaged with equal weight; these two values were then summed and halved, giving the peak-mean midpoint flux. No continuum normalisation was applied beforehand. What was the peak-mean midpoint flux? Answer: 189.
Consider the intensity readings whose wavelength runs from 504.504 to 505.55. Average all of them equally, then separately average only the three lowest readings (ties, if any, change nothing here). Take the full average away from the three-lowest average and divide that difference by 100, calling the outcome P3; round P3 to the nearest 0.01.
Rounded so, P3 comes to -0.13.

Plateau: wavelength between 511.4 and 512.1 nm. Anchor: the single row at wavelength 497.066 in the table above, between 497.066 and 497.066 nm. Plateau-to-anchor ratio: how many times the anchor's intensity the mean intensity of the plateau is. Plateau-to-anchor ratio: 0.95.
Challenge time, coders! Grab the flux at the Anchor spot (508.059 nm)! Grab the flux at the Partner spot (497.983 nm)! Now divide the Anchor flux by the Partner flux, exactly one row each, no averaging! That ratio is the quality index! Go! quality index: 0.90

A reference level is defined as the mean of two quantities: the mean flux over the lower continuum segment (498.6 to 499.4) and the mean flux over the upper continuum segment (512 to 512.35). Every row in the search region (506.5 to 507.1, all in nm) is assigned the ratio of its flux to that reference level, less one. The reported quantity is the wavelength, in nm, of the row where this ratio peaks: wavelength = 507.007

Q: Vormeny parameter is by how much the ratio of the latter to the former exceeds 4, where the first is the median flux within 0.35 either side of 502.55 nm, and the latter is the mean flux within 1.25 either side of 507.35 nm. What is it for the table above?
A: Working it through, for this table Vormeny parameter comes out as -3.01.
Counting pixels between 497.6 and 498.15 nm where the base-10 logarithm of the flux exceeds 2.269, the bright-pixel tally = 2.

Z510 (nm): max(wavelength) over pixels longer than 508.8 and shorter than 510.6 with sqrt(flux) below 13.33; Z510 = 510.522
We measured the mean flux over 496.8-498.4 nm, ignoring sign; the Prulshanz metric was 186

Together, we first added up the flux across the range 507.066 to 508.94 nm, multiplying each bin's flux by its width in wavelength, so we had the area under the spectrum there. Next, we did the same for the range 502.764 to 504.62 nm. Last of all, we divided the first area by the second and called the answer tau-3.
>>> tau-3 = 0.99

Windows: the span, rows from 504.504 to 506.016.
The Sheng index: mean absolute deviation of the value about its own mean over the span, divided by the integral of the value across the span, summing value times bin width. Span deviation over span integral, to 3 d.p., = 0.029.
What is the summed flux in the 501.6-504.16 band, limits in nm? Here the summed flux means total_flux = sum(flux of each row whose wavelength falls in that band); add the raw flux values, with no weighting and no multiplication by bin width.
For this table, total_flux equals 3933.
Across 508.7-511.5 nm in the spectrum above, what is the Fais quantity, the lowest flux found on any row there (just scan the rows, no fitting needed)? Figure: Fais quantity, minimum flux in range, 165.2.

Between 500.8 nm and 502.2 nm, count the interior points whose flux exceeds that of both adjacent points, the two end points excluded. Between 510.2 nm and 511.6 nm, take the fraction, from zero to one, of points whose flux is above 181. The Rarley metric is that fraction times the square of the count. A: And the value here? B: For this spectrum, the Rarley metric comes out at 1.0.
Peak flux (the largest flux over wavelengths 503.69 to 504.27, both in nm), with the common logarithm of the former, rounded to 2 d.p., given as 2.25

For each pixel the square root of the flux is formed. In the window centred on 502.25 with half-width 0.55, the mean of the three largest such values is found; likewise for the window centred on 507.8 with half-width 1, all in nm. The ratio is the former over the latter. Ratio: 1.01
